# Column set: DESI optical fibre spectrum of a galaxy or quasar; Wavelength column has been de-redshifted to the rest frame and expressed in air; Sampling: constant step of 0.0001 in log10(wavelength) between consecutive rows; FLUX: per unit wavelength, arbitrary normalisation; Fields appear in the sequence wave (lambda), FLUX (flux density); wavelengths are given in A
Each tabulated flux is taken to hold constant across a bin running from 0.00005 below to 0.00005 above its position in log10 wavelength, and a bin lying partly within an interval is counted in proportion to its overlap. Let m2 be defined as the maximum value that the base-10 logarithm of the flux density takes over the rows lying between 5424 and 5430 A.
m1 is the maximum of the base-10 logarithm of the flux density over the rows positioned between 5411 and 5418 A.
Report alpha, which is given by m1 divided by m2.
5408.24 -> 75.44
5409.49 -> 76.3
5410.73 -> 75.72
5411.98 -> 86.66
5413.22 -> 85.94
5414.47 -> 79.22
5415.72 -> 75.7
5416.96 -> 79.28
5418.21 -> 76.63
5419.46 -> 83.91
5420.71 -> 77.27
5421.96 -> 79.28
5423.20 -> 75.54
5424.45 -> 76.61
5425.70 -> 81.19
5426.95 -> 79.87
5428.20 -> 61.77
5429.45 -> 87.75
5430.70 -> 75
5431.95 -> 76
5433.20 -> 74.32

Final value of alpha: 1.00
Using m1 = 1.94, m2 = 1.94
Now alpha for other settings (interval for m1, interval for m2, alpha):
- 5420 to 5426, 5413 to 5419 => 0.99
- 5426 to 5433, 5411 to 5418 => 1.00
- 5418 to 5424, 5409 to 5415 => 0.99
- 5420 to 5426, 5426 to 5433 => 0.98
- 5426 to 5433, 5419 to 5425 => 1.01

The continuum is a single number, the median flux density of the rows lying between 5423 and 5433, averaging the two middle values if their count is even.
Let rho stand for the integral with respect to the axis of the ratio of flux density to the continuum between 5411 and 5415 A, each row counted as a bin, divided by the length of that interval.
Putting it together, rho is 1.09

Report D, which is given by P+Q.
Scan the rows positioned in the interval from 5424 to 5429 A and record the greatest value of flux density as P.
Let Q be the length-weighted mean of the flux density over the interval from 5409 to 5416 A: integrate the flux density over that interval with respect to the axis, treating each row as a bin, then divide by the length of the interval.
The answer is 161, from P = 81.19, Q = 80.2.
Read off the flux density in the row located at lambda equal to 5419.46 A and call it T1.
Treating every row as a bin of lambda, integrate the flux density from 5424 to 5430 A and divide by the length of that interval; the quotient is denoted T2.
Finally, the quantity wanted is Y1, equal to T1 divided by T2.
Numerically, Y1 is 1.09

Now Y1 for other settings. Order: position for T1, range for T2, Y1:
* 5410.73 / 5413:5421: 0.95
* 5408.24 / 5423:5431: 0.98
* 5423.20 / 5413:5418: 0.95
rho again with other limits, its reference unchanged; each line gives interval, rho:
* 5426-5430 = 1.00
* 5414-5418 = 1.02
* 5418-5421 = 1.05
